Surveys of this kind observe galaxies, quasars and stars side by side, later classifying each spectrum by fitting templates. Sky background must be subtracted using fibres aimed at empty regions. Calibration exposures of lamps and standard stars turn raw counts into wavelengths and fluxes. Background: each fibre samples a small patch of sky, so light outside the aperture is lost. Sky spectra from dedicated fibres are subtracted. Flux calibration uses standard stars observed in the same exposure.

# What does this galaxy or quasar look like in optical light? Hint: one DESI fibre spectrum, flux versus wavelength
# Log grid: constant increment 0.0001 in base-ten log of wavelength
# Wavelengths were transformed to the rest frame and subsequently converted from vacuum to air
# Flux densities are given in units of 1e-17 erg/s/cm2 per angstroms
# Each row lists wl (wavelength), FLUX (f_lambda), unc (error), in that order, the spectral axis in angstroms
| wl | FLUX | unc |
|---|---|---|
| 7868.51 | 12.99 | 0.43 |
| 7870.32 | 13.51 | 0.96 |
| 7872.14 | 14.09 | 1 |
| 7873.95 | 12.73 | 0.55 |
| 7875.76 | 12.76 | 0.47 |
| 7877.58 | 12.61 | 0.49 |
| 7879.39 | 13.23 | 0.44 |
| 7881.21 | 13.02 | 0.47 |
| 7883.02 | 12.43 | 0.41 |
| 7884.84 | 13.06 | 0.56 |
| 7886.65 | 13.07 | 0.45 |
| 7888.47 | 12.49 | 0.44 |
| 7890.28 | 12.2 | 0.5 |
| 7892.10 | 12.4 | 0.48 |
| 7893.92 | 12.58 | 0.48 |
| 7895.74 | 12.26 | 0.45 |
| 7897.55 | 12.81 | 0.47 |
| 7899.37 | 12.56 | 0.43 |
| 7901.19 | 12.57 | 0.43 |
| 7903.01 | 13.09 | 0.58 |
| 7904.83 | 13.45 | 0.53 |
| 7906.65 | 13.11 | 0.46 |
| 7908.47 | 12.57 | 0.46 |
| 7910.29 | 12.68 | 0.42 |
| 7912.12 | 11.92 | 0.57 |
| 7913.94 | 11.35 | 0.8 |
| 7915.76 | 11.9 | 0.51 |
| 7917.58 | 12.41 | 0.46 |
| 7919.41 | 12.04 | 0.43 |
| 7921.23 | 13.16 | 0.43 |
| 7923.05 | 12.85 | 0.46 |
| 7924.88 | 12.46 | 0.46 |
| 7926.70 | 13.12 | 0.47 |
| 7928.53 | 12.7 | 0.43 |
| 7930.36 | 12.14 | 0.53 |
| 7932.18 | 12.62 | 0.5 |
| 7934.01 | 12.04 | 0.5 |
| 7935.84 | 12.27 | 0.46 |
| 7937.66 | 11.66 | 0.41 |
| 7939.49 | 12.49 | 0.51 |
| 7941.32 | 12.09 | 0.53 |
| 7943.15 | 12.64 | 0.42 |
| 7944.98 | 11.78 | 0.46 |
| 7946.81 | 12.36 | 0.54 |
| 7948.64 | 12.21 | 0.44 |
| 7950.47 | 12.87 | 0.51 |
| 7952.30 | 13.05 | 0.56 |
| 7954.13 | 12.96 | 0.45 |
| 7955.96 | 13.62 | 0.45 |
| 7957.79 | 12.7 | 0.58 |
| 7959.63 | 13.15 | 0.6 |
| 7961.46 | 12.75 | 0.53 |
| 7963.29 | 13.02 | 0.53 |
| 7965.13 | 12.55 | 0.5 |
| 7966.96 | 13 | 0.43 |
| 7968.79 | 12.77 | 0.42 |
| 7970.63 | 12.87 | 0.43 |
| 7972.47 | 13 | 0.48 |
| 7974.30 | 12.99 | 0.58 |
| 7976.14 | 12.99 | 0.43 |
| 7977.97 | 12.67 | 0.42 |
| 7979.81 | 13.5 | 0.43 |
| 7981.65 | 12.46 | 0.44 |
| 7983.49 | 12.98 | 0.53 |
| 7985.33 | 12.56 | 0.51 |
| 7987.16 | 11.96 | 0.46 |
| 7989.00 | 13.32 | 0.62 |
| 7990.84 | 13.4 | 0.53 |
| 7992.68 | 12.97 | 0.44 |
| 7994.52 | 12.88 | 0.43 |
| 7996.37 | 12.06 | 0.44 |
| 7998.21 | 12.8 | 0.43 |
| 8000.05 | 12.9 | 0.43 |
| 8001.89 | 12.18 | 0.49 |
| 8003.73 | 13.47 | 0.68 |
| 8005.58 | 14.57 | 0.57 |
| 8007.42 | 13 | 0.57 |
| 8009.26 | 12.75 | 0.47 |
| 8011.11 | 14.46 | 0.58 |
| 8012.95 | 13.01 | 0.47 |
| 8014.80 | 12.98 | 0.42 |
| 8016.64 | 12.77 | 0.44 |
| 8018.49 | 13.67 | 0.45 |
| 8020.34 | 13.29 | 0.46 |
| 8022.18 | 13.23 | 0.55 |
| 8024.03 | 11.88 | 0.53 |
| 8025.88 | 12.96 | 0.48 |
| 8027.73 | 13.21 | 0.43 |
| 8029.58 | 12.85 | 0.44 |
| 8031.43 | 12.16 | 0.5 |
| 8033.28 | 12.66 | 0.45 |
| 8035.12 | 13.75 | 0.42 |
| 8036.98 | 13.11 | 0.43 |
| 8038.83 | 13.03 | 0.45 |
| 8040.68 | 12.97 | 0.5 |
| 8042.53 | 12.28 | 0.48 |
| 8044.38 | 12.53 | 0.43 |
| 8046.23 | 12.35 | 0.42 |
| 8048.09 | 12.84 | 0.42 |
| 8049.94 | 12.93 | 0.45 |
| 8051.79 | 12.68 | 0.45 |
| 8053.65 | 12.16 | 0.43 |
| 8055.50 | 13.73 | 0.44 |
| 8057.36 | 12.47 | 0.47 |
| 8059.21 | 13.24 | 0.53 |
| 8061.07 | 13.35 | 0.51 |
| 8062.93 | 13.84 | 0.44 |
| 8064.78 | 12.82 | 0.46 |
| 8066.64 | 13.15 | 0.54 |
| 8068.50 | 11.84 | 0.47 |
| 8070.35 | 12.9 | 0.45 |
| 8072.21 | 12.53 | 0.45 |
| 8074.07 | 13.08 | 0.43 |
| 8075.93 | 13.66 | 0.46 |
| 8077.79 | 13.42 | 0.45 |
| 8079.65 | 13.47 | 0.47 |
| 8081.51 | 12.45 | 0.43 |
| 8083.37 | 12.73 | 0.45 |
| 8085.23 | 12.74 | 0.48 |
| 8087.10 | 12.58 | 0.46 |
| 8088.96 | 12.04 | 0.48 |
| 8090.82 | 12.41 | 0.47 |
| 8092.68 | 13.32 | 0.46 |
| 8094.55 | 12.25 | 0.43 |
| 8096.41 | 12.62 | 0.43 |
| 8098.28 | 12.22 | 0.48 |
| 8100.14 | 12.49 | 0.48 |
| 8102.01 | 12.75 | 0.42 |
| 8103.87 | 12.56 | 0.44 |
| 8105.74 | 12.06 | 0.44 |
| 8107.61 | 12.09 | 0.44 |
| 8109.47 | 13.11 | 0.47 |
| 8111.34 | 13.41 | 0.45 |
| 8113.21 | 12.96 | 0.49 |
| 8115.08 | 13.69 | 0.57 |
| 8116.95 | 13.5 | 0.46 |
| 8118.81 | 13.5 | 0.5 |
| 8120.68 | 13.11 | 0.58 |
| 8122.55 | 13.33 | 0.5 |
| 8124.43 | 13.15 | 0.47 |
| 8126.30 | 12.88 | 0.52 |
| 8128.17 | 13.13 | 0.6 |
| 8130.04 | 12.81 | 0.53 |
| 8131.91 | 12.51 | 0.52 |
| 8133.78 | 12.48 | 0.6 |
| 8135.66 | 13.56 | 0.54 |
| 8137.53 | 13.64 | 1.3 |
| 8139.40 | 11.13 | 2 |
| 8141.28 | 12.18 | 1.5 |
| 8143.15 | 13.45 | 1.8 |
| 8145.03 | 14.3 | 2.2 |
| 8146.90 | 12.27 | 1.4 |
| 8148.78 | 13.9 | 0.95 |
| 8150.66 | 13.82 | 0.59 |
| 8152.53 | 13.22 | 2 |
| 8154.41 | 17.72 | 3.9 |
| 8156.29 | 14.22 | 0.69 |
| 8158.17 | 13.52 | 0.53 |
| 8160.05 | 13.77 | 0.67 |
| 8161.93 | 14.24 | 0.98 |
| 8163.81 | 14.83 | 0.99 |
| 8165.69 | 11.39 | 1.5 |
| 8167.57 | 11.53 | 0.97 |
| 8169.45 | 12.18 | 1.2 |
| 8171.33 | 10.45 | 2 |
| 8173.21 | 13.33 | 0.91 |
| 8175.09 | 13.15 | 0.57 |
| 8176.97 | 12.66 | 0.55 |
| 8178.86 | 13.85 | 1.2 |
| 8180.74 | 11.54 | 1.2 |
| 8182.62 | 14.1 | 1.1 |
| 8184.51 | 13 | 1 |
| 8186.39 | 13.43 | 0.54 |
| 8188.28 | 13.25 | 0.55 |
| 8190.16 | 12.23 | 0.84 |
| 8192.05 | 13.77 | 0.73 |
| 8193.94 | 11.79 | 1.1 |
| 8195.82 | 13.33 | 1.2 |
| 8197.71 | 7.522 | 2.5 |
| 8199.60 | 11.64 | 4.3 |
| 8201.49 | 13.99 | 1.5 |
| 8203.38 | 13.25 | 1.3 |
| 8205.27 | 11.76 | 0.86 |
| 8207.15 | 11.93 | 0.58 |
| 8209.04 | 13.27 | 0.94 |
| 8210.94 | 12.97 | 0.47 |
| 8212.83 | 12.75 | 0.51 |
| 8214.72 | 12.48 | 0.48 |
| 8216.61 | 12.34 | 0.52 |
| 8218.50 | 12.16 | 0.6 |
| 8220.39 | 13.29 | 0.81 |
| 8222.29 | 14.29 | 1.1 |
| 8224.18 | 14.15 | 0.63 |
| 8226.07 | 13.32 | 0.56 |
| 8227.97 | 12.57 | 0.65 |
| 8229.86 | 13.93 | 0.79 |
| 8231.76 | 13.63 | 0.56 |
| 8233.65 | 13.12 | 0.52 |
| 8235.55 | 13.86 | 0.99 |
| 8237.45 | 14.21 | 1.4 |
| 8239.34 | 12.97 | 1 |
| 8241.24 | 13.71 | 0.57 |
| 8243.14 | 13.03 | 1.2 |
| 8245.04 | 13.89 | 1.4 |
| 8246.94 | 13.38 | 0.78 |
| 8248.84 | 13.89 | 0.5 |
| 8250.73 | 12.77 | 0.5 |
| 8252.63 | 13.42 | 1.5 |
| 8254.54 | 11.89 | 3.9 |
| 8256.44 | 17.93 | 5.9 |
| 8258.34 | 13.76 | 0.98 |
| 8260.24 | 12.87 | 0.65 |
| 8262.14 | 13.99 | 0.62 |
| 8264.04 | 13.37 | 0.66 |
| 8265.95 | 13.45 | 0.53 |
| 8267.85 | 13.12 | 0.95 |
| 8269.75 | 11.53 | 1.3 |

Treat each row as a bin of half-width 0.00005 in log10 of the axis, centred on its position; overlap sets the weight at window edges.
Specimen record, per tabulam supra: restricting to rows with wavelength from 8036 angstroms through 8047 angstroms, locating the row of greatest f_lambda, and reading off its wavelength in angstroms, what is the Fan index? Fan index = 8036.98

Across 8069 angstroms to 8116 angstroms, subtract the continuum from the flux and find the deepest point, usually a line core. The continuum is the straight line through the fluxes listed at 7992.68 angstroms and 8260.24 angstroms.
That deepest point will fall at 8088.96 angstroms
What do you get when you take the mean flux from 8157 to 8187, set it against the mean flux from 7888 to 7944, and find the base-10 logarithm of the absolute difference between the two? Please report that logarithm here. -0.33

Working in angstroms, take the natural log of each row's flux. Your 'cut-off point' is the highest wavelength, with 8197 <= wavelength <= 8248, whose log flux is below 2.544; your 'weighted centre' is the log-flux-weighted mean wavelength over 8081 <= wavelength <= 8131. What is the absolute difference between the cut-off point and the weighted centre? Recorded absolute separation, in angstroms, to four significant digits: 122.1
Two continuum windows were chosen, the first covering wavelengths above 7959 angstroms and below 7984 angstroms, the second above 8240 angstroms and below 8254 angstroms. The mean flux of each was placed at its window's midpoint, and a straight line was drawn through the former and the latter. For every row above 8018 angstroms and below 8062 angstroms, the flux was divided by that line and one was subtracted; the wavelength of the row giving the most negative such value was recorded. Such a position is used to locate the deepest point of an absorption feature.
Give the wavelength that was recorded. 8024.03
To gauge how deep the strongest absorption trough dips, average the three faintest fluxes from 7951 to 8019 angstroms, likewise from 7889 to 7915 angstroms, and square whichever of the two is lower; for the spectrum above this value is 140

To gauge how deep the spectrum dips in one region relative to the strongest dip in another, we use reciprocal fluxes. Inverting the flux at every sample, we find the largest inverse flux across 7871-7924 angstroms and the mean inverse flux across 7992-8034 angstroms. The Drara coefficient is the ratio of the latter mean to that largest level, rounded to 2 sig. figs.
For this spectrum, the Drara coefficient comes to 0.88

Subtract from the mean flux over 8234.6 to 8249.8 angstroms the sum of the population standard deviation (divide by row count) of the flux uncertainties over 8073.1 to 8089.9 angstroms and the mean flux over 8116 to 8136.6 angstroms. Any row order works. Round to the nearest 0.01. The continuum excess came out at 0.51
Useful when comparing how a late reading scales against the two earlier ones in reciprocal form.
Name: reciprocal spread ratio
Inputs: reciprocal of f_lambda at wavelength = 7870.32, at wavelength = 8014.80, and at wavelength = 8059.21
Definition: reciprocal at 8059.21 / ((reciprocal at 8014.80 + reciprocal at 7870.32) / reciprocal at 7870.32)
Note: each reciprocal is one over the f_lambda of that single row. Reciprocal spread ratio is 0.0370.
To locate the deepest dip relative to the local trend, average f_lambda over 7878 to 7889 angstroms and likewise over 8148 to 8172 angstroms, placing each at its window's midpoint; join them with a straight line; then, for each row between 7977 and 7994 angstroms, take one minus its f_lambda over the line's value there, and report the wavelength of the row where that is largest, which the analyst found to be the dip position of 7987.16 angstroms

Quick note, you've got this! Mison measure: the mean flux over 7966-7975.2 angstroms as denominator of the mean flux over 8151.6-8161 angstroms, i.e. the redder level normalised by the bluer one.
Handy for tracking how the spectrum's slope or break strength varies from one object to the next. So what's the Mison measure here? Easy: 1.12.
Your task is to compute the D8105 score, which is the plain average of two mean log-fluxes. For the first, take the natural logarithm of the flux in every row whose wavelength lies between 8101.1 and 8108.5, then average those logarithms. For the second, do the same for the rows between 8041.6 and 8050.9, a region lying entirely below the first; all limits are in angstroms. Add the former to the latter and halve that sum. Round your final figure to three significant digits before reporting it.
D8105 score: 2.52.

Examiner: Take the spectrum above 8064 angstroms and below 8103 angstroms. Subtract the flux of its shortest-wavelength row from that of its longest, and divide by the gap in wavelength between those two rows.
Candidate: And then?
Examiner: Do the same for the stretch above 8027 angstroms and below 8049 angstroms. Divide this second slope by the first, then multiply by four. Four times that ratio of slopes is 38.7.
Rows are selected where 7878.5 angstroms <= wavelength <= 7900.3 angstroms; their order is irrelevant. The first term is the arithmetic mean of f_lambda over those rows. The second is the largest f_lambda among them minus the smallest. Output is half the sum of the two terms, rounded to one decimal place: 6.9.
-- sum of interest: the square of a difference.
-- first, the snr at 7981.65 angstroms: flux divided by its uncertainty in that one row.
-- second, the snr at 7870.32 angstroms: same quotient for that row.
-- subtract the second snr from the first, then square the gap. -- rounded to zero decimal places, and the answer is 203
